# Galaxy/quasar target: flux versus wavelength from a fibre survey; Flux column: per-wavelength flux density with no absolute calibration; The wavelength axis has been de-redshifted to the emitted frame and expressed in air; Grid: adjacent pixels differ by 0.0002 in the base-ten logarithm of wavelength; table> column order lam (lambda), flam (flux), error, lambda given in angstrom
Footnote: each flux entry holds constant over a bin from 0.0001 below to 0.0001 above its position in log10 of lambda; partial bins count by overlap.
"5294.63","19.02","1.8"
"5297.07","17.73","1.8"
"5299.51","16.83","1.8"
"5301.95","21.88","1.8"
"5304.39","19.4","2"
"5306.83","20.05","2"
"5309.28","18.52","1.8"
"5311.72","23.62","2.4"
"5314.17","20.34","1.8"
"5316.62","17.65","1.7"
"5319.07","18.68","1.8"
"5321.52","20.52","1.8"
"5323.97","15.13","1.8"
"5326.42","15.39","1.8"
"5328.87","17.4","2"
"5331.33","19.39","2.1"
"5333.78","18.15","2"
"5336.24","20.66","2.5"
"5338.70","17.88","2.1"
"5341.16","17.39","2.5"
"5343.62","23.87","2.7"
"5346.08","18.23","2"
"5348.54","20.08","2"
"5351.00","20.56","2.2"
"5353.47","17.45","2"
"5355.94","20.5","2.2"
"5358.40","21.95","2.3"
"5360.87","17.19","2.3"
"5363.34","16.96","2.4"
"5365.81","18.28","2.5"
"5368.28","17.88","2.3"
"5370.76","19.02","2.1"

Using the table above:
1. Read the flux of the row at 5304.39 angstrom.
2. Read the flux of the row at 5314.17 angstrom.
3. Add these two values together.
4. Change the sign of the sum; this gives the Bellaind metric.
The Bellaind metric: -40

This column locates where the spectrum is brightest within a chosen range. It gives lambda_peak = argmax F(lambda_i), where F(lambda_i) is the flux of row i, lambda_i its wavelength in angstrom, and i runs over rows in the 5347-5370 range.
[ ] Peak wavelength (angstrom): 5358.40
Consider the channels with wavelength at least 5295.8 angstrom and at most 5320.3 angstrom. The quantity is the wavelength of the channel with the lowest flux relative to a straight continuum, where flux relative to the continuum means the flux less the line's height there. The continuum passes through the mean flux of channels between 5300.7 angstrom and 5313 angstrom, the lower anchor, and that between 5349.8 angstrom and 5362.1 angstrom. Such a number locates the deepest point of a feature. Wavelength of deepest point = 5299.51 angstrom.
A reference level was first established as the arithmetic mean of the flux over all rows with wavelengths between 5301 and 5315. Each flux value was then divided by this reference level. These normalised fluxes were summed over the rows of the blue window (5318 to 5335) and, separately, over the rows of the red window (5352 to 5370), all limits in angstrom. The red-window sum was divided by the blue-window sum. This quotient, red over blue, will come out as 1.04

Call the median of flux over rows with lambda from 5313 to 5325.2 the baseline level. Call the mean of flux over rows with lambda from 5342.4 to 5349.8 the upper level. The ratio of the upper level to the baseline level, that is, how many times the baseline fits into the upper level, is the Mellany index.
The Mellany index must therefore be 1.11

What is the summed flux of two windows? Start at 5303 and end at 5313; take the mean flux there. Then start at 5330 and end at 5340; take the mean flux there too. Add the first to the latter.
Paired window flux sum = 39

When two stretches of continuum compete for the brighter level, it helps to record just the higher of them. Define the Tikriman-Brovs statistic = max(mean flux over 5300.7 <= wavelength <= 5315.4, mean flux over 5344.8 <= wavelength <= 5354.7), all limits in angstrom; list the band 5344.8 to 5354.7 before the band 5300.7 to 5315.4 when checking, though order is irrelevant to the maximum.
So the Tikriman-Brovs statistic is 20.6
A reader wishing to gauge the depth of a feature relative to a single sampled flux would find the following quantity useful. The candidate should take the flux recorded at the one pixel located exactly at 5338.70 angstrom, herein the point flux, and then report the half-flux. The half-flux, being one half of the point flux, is 8.94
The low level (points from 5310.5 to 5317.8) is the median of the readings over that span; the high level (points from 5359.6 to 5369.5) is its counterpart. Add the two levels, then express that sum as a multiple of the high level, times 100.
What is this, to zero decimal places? 216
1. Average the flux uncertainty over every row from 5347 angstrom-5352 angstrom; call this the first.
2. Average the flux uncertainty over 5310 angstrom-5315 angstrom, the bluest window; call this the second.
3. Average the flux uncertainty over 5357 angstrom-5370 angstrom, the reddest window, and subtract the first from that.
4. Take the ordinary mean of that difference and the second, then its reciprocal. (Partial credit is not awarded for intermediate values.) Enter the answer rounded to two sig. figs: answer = 0.85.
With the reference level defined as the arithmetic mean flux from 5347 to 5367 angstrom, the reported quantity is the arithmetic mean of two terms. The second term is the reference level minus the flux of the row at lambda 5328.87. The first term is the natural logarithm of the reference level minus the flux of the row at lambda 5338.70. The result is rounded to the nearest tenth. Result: 1.0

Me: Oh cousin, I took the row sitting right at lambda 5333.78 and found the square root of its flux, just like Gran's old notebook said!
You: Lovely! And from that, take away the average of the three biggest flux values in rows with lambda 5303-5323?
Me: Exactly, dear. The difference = -17.2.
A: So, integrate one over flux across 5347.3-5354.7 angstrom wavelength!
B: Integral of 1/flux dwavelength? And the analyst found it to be 0.384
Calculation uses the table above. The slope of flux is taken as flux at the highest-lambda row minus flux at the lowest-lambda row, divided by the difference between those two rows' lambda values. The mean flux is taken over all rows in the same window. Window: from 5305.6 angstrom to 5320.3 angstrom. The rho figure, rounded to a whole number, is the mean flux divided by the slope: -177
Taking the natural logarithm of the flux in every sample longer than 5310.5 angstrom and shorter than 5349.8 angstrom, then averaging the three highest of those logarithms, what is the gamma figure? 3.12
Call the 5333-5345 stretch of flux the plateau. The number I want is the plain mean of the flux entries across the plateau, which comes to 19.6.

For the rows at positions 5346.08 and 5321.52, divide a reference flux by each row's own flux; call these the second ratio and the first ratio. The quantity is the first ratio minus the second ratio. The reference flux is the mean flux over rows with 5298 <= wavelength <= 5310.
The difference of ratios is -0.12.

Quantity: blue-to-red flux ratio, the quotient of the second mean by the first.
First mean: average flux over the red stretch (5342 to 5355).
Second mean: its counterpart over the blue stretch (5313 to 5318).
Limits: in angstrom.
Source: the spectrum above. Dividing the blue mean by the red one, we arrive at 0.95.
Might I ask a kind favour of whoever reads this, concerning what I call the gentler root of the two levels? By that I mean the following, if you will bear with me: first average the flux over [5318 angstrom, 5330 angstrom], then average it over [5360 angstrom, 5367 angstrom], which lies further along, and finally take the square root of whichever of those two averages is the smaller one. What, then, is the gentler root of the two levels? 4.17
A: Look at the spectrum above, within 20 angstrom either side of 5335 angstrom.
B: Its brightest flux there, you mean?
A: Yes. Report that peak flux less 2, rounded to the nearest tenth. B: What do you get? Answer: 21.9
